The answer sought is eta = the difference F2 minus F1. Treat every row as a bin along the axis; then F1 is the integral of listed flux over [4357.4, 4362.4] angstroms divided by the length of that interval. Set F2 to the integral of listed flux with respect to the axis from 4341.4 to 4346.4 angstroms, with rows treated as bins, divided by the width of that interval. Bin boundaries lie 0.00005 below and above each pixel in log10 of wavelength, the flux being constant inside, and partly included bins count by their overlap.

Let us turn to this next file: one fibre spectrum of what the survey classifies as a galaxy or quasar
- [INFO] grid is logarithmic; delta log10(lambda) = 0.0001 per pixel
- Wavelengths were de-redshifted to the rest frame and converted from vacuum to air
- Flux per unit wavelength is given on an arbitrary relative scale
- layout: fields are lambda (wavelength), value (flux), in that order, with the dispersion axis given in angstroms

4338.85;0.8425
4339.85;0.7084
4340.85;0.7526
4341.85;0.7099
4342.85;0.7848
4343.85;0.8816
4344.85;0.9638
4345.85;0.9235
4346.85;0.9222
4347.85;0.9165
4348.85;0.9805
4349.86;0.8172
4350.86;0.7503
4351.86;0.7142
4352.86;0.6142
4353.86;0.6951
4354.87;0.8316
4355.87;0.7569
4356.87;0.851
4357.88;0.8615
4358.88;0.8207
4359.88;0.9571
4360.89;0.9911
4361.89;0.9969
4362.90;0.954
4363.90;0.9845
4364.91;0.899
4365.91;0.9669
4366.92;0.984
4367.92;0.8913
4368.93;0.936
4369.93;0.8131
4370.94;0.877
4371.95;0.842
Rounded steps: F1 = 0.926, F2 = 0.86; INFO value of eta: -0.071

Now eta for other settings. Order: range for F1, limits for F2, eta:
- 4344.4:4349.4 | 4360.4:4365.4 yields 0.026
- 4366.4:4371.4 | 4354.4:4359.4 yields -0.075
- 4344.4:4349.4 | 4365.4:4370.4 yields -0.019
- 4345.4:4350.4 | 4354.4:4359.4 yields -0.084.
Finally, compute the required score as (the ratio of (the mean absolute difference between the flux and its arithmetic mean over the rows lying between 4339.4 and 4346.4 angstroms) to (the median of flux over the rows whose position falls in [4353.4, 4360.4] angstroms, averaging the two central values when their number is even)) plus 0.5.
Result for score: 0.61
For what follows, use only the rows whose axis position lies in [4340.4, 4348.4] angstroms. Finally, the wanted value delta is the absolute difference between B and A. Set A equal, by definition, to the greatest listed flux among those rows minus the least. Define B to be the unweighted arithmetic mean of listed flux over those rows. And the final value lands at 0.60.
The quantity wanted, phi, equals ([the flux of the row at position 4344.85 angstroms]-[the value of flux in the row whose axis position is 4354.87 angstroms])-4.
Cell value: -3.87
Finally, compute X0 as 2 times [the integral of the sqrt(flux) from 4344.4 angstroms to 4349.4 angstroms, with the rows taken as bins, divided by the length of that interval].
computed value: 1.94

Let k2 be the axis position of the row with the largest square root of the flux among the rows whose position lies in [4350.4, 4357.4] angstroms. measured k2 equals 4356.87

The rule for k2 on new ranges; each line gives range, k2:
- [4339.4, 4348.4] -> 4344.85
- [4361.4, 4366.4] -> 4361.89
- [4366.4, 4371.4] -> 4366.92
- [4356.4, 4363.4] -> 4361.89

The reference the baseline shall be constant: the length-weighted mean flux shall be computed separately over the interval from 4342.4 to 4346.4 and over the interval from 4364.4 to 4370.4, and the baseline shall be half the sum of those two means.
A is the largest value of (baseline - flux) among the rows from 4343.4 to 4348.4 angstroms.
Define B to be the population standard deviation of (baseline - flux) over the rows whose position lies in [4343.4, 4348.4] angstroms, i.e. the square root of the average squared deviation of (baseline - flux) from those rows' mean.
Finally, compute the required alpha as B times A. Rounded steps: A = 0.02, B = 0.026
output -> 0.001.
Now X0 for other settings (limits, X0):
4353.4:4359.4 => 1.79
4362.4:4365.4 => 1.94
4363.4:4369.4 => 1.94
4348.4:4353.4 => 1.75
